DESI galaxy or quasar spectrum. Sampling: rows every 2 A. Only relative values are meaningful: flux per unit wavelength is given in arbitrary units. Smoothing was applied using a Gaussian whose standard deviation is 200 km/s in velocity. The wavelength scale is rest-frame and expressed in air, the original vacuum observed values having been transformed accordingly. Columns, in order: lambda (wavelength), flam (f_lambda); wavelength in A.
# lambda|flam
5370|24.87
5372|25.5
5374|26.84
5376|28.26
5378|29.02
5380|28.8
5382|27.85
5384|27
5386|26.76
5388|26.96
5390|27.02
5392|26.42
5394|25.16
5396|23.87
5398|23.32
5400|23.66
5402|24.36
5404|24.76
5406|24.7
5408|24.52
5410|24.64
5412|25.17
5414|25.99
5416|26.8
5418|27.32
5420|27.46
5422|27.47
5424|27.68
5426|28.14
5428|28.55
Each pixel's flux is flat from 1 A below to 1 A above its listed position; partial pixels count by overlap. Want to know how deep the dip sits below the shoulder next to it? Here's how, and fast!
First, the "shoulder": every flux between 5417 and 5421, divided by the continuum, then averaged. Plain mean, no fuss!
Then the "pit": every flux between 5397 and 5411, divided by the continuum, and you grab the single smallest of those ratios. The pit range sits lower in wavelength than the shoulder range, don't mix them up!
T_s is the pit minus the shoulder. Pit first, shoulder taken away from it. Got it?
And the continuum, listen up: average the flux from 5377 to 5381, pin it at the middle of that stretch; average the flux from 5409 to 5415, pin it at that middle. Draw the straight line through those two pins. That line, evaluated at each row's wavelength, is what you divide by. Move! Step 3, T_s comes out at -0.25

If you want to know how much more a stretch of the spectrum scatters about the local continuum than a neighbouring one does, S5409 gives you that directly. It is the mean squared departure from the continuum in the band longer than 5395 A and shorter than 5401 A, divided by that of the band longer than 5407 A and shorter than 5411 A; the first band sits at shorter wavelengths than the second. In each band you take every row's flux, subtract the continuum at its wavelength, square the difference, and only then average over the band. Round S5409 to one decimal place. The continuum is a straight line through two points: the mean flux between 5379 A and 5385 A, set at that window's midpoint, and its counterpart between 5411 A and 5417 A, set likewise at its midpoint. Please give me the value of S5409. 3.8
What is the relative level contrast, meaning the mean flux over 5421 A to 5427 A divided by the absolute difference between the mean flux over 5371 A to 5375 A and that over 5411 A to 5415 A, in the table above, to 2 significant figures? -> 47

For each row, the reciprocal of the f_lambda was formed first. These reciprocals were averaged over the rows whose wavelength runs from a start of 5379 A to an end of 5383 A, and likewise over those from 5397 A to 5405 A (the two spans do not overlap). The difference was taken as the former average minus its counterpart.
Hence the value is -0.0063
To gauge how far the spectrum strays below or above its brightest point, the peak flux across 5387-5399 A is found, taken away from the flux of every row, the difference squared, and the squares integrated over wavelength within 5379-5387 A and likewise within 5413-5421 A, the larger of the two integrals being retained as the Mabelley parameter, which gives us 8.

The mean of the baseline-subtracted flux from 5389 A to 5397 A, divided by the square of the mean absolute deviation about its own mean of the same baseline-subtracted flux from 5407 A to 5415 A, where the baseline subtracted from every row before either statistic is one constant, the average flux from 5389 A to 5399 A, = 2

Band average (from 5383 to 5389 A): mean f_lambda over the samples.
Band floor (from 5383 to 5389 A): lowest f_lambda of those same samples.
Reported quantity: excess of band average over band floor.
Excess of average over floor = 0.15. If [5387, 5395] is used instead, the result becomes 1.23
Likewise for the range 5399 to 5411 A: 0.78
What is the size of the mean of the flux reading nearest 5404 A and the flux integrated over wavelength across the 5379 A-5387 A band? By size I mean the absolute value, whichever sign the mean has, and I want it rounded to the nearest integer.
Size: 123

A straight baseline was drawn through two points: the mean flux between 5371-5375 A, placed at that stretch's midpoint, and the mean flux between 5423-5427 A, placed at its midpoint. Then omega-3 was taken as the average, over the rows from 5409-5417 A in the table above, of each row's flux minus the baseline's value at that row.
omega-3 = -1.9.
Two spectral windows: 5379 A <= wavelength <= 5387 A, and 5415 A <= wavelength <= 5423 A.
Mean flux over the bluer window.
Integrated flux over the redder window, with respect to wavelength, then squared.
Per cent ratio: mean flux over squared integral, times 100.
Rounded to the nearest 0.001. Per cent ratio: 0.058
